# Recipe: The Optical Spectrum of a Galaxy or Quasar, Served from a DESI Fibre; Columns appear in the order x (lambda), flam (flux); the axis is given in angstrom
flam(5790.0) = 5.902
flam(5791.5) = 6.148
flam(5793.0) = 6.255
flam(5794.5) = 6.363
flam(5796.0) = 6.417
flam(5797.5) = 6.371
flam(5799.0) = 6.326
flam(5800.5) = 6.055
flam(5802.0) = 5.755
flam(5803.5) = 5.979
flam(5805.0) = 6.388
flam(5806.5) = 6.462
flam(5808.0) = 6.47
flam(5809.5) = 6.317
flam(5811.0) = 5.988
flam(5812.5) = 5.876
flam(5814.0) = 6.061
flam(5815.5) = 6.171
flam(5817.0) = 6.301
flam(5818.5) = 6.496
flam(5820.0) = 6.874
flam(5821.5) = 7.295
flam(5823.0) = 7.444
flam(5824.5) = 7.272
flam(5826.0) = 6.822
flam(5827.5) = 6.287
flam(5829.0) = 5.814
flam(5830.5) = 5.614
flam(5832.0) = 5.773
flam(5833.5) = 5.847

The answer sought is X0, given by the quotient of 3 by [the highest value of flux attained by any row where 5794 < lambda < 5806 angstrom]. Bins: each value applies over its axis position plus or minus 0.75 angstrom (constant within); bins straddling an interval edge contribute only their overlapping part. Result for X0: 0.468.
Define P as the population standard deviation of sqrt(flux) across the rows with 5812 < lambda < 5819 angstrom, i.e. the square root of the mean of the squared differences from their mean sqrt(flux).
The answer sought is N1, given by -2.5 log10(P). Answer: 3.4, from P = 0.042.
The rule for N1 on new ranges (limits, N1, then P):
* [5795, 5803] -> 3.2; 0.050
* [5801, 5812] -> 3.2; 0.053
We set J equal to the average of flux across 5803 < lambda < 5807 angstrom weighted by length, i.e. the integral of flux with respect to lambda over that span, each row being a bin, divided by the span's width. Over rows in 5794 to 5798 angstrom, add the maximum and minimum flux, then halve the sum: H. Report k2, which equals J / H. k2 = 0.98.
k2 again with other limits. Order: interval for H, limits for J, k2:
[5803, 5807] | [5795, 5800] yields 1.02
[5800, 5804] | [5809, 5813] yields 1.03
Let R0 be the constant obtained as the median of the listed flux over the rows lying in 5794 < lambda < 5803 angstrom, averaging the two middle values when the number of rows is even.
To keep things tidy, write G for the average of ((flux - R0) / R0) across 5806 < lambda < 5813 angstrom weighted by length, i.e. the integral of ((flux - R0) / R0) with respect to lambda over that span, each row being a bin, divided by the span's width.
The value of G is -0.019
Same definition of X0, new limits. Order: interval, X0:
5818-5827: 0.403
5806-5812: 0.464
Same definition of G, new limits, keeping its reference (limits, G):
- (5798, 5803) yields -0.045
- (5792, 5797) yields -0.001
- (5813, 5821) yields 0.008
